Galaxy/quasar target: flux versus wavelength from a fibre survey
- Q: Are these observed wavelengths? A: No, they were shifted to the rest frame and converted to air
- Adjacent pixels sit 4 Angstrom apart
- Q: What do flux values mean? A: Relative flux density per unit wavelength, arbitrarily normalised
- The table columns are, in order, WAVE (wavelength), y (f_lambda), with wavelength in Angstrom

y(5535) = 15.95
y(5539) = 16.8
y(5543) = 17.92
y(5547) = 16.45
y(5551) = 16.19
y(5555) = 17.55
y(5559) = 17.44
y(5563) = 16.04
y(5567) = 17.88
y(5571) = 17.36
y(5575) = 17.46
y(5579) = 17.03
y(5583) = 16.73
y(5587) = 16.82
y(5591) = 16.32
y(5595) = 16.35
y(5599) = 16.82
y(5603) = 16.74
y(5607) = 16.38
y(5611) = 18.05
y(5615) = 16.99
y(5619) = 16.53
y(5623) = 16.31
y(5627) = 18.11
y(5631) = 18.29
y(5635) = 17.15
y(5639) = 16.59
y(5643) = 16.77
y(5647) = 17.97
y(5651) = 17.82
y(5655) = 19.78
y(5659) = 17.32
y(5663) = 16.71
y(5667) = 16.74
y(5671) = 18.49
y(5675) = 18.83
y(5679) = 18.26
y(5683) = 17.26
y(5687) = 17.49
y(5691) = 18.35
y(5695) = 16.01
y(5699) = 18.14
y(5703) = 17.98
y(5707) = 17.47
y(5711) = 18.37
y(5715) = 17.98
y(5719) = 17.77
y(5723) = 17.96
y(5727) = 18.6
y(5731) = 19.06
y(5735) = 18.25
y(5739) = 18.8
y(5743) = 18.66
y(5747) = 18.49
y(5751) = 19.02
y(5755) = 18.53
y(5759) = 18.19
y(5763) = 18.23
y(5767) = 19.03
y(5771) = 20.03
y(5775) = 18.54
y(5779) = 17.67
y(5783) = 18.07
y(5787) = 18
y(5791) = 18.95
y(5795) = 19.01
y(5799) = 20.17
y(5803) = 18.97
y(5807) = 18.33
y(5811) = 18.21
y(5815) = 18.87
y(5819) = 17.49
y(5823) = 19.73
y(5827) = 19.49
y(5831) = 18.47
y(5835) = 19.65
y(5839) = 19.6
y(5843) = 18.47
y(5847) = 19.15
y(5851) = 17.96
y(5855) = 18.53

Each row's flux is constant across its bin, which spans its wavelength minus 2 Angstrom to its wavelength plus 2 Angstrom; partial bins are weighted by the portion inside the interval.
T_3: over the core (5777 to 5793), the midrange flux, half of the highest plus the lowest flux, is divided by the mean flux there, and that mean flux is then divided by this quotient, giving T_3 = 18.04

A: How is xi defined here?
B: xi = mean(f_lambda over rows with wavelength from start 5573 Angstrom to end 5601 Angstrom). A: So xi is 16.8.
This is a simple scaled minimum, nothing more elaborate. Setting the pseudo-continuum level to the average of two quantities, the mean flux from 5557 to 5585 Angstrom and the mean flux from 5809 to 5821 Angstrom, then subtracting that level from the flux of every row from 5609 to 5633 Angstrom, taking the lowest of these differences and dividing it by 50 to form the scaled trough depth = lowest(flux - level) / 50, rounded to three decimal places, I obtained -0.027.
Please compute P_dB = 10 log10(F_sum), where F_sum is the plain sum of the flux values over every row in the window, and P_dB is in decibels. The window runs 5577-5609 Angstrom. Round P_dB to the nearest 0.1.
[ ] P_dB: 21.2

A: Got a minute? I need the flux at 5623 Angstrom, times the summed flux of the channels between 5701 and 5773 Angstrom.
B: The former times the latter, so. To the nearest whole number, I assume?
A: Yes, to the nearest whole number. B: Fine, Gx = 5422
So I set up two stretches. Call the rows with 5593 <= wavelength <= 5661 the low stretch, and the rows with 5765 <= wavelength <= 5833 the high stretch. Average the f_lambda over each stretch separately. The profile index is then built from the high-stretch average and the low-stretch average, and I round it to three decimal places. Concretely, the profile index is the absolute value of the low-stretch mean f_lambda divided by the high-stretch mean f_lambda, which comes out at 0.921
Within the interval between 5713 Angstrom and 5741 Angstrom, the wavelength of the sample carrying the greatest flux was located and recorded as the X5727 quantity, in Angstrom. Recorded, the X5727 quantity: 5731 Angstrom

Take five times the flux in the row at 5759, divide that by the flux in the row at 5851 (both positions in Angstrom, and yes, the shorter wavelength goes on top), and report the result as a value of 5.06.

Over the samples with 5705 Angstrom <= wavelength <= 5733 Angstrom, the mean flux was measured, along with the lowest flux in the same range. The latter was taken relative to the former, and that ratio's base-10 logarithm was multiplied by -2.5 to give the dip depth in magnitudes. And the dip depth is 0.043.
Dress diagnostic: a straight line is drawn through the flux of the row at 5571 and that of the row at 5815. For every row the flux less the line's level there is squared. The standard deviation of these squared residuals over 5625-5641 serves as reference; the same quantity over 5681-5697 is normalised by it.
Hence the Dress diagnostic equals 4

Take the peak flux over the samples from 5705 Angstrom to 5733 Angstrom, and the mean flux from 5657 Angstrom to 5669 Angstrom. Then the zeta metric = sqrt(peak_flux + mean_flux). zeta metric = 6.00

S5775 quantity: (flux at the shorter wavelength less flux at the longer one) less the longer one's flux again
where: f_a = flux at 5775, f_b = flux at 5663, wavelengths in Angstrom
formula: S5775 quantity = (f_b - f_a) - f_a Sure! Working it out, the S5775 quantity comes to -20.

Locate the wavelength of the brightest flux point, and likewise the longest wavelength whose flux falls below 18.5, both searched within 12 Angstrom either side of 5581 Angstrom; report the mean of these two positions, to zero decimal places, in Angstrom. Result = 5583 Angstrom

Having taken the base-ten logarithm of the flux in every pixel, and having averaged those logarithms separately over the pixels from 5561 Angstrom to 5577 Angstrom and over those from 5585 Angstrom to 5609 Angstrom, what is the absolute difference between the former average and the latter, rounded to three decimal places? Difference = 0.015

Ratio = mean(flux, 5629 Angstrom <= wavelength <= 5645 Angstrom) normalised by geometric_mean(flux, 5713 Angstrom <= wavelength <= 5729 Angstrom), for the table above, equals 0.952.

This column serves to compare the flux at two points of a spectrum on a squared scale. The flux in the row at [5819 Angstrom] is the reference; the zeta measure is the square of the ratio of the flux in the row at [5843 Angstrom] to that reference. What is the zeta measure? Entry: 1.12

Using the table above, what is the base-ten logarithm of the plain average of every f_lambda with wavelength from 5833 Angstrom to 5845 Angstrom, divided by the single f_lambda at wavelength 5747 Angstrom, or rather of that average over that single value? 0.017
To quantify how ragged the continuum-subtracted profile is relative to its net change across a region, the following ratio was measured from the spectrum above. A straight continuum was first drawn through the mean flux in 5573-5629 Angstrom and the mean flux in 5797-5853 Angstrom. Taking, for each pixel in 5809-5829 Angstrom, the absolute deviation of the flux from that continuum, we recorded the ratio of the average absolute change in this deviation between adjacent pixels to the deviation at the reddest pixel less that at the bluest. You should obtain 51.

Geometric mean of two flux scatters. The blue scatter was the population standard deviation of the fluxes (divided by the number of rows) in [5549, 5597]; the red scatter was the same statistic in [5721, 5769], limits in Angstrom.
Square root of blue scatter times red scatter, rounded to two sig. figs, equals 0.45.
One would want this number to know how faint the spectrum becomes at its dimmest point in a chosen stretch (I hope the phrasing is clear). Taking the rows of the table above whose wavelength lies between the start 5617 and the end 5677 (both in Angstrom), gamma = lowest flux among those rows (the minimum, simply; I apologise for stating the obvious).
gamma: 16.31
